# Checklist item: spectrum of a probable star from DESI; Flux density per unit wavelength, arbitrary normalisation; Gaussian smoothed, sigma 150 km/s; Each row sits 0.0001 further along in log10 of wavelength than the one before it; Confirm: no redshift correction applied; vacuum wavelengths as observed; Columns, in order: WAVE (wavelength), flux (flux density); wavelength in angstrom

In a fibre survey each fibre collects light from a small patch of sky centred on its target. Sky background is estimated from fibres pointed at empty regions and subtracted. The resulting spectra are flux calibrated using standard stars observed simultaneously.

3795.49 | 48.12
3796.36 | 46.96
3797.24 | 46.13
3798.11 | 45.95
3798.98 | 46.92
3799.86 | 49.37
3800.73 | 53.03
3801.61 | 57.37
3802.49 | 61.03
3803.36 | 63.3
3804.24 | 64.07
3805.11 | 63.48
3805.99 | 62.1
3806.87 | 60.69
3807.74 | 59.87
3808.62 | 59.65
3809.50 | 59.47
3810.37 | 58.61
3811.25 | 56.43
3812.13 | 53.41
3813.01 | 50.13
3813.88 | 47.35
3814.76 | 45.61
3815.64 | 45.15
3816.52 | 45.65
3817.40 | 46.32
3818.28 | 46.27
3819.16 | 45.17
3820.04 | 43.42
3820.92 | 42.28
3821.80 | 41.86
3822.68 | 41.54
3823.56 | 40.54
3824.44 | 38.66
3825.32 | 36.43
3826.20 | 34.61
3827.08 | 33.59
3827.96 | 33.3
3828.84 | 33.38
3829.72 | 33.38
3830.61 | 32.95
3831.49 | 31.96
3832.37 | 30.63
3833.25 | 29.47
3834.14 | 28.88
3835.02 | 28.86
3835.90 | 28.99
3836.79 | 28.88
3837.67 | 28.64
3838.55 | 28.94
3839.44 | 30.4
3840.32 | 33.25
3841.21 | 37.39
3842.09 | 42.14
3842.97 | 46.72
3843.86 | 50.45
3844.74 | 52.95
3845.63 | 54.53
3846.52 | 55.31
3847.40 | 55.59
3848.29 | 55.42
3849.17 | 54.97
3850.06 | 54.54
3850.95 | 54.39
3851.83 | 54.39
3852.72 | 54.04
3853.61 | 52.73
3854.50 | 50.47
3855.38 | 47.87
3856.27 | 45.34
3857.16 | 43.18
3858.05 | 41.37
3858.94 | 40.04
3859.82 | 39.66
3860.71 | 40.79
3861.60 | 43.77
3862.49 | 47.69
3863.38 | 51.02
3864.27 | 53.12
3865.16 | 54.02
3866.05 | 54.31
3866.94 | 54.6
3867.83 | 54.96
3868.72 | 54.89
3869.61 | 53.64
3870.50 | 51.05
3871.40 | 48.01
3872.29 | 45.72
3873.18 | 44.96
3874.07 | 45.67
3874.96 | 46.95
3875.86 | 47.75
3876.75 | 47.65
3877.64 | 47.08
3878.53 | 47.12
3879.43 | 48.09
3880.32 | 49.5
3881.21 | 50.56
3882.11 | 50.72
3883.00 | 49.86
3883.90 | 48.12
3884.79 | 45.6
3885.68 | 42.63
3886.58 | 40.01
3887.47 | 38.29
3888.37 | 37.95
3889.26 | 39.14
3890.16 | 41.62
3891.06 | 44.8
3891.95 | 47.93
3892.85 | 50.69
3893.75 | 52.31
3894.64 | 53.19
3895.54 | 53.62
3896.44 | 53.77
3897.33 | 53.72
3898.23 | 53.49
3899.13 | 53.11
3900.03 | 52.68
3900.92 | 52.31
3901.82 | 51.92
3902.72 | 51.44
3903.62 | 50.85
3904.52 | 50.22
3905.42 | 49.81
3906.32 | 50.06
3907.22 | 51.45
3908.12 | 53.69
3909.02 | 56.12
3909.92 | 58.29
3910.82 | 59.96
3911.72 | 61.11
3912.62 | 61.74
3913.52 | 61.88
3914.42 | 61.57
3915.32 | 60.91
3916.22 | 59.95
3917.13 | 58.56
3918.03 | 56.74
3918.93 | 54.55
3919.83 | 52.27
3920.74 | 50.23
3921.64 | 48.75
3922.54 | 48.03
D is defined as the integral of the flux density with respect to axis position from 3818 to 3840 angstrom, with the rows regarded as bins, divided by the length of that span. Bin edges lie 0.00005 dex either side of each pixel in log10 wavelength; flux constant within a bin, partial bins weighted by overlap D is 35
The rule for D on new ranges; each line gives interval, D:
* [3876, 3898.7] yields 48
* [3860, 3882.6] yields 49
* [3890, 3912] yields 52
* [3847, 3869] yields 50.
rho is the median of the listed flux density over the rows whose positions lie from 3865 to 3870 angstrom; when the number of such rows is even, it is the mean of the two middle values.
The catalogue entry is 54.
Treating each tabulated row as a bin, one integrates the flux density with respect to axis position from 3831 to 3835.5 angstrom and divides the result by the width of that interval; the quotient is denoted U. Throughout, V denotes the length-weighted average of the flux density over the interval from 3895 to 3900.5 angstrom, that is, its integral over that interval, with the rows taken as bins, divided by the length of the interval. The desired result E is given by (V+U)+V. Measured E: 137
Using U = 30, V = 53.4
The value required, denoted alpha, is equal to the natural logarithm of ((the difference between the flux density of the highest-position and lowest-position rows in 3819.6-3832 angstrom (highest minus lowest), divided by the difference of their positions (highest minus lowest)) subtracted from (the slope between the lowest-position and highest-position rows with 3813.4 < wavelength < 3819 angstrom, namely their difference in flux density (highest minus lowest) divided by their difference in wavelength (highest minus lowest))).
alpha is -0.3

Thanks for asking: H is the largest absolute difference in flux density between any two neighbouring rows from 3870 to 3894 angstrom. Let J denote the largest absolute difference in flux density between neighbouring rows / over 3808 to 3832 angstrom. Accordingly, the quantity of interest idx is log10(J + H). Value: 0.81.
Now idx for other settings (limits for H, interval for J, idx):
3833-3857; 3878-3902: 0.90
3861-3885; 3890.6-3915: 0.85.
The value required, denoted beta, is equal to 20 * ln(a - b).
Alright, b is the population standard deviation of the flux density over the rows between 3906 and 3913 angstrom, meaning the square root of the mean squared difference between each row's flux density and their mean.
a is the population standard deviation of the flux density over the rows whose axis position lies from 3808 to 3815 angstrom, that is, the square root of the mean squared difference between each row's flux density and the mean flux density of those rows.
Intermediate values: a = 5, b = 4.17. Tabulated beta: 1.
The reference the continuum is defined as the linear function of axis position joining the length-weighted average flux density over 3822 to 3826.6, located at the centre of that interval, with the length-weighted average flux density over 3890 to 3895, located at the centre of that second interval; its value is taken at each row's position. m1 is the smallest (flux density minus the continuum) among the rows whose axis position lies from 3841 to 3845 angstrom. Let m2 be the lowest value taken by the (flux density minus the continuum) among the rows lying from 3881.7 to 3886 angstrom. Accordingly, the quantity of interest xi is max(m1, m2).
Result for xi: -4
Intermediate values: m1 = -4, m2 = -5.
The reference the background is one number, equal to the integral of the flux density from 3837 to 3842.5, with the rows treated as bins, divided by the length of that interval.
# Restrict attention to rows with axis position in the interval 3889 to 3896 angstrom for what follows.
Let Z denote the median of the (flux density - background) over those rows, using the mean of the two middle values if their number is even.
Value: 16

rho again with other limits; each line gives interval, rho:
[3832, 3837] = 29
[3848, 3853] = 54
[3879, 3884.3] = 50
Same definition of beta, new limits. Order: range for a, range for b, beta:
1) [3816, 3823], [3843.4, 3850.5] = -27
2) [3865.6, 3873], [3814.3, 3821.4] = 14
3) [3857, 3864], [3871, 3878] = 20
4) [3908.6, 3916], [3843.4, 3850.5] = -26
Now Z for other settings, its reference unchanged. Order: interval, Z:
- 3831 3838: -4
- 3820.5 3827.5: 6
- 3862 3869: 21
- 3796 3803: 15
